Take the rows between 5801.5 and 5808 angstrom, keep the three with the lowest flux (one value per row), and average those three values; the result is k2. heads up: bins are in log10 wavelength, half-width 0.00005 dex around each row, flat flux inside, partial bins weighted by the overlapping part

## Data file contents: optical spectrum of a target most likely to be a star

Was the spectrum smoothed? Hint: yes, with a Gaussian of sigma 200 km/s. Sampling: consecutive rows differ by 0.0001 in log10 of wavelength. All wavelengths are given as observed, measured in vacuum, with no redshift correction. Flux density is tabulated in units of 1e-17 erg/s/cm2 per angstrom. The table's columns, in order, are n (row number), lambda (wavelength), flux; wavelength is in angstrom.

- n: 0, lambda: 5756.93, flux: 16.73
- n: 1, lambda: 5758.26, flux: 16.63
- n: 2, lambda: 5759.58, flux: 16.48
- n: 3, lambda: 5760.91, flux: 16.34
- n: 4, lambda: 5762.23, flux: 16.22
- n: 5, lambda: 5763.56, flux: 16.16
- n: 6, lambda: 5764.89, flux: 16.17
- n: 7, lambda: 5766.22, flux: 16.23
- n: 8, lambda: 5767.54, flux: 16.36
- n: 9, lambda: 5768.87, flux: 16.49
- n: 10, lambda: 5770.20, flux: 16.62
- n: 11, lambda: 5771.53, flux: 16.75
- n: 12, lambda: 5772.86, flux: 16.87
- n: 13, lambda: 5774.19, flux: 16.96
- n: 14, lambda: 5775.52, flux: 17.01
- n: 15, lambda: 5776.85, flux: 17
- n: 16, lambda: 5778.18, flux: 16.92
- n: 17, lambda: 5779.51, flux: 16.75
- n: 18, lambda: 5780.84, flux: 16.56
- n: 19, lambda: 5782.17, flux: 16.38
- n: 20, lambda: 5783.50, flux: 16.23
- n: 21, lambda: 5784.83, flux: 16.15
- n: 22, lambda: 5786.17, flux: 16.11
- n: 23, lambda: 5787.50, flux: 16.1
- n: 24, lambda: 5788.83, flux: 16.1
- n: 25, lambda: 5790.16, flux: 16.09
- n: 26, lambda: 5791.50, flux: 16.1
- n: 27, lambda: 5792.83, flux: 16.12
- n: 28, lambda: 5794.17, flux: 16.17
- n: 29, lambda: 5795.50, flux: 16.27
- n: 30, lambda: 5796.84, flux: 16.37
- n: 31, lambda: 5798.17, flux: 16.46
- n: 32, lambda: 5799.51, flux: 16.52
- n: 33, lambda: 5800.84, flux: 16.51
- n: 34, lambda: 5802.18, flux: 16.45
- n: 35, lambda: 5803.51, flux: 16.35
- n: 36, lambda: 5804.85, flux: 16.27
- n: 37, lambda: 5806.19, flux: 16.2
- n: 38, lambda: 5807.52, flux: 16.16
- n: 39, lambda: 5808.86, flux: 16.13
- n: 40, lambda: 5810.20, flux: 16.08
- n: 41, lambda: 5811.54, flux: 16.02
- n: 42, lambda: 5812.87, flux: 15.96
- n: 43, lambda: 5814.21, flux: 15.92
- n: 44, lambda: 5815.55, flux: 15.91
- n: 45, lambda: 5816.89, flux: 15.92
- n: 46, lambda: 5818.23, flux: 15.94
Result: 16.2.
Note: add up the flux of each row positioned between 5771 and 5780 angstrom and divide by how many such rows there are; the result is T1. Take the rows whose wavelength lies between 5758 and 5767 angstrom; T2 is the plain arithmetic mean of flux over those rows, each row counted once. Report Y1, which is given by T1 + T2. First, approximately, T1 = 16.9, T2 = 16.32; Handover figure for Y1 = 33.2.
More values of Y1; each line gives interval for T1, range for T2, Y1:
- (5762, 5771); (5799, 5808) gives 32.7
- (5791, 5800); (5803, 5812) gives 32.5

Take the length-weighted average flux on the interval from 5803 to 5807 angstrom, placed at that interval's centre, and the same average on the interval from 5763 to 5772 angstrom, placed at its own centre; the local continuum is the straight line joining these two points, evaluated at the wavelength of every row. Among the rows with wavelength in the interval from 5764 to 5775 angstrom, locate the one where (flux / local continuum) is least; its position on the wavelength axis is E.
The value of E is 5764.89 angstrom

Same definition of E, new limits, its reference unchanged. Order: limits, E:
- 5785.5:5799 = 5790.16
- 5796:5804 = 5796.84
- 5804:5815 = 5814.21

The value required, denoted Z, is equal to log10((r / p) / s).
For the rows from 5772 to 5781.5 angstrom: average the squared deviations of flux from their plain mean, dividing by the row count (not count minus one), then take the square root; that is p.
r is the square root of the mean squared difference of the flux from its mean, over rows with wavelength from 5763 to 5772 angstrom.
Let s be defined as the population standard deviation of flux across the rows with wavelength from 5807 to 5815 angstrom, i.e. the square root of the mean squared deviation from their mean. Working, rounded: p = 0.15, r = 0.214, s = 0.09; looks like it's 1.2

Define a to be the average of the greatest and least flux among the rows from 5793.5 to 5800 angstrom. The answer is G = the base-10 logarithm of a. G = 1.21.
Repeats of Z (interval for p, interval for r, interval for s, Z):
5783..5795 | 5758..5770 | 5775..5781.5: 1.3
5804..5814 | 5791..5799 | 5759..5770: 1.0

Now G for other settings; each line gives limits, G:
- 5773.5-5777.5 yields 1.23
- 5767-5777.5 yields 1.22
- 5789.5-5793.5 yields 1.21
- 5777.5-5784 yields 1.22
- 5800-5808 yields 1.21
